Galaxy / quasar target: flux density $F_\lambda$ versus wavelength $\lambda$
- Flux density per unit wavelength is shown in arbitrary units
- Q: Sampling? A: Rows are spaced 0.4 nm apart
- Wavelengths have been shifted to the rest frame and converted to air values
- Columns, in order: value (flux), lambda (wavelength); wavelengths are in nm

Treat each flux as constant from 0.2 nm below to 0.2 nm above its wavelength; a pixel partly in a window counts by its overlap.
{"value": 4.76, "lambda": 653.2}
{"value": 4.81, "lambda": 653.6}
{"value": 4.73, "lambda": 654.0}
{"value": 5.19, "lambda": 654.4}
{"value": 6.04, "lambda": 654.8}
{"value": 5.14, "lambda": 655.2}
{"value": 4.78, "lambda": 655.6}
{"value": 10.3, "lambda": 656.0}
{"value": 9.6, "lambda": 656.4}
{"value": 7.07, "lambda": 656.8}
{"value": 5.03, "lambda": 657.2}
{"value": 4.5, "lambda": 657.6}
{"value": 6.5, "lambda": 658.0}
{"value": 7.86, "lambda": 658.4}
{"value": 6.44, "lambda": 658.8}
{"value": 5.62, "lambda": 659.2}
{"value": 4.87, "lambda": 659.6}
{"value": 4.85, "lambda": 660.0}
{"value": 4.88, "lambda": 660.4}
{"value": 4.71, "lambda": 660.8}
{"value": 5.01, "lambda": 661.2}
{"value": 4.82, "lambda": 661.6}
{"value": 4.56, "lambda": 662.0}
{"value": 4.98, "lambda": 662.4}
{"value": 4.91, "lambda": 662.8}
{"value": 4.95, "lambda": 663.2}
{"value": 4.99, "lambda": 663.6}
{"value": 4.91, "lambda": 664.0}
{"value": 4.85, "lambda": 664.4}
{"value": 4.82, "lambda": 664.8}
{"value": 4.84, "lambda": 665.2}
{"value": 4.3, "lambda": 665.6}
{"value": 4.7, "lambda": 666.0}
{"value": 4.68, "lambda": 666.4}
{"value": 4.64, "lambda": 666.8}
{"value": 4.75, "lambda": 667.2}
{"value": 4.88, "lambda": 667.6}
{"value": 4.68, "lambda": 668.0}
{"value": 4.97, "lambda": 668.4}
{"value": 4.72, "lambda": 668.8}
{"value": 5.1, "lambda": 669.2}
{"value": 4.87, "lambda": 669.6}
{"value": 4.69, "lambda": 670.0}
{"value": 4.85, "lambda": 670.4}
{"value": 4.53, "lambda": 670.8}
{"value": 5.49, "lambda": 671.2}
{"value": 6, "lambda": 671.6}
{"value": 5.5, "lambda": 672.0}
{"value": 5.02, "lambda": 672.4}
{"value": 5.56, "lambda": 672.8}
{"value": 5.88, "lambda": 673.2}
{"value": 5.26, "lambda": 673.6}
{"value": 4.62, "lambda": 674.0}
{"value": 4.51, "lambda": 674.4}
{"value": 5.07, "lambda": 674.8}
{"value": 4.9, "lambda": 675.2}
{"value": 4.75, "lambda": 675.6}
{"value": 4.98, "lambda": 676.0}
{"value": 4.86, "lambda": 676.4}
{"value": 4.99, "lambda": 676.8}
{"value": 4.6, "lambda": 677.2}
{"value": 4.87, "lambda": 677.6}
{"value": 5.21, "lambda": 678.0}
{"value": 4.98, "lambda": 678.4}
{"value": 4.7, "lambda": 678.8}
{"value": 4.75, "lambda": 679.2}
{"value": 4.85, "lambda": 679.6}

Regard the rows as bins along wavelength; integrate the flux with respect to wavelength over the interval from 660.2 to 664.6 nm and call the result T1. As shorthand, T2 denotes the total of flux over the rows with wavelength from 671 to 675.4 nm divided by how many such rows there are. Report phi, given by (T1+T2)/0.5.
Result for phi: 53.4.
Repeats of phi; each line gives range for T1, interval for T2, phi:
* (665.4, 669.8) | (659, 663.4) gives 51.7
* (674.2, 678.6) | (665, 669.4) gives 52.5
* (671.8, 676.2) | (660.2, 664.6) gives 54.6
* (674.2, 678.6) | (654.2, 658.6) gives 56.1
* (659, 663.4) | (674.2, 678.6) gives 53.1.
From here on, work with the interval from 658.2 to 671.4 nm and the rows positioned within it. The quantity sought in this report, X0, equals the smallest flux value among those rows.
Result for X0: 4.3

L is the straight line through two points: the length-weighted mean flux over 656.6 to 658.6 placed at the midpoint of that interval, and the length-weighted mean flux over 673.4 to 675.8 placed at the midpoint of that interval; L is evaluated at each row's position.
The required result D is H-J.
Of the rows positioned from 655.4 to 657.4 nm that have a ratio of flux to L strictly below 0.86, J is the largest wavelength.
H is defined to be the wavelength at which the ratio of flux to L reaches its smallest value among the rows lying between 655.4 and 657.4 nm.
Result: -1.60 nm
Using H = 655.6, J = 657.2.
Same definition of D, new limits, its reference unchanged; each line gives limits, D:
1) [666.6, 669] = 0.00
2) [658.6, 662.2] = 0.00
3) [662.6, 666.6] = -0.80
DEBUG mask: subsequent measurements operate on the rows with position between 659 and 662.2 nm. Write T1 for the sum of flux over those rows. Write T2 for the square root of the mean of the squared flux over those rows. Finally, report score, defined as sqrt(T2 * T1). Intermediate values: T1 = 39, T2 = 4.92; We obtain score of 13.9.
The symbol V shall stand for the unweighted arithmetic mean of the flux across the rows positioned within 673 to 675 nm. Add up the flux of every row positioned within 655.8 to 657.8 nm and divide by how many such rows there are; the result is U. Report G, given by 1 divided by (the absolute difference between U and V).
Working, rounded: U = 7.3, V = 5.1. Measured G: 0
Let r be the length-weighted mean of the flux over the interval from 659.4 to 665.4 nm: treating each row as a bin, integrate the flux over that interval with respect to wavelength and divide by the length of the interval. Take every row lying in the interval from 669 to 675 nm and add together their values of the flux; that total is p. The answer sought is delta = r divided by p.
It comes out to 0.063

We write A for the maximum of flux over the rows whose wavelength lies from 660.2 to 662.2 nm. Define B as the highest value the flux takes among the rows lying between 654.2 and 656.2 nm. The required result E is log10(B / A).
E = 0.31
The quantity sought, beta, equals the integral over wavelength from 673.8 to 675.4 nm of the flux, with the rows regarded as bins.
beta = 7.6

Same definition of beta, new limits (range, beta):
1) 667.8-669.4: 7.8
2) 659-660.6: 8.1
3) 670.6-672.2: 8.6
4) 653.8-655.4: 8.4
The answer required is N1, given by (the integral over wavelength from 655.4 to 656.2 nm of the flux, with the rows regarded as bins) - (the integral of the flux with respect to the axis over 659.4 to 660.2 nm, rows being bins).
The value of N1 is 2.14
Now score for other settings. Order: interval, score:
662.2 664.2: 11.1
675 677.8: 12.8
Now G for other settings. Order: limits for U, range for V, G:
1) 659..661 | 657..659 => 1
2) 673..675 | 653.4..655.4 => 9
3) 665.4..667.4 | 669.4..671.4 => 4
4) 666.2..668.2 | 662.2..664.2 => 5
